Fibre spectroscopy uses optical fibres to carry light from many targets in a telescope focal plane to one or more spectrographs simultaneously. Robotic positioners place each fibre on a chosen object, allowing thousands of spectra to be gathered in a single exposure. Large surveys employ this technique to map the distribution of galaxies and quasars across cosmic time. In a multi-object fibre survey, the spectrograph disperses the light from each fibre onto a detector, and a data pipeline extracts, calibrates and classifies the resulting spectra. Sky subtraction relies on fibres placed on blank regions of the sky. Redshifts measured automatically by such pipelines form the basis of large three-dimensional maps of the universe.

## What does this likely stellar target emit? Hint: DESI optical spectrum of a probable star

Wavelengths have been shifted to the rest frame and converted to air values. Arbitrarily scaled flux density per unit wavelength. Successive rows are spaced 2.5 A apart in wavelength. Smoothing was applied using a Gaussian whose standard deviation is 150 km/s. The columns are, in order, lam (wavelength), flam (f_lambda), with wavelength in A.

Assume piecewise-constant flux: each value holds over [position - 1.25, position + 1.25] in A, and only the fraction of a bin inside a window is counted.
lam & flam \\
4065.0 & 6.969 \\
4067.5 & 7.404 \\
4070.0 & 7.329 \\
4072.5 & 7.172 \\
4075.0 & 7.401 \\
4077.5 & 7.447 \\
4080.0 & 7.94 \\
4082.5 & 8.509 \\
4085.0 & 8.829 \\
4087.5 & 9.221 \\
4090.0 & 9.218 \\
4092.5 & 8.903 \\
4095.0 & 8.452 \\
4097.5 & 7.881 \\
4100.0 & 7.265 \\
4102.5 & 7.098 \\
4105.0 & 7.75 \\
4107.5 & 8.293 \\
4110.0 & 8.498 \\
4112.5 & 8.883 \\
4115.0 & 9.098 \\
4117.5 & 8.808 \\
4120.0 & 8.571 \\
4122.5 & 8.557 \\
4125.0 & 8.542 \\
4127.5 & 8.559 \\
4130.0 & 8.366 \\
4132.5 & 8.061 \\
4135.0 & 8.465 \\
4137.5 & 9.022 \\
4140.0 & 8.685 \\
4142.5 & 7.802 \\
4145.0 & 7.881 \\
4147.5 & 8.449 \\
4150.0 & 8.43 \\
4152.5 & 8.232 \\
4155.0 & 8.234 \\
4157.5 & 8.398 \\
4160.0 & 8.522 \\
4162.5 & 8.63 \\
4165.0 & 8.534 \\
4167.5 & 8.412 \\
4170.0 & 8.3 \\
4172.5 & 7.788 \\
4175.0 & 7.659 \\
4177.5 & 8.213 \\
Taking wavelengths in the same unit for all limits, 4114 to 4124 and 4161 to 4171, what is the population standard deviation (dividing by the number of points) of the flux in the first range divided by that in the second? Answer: 1.77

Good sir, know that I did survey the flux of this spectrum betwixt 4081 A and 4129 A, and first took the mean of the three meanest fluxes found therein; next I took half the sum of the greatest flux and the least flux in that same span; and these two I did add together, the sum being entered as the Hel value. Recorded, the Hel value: 15.5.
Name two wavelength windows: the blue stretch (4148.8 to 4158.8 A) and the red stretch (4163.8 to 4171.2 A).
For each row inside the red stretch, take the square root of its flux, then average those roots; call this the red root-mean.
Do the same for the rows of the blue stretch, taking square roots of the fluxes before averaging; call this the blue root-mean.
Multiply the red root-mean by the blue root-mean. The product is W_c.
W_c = 8.37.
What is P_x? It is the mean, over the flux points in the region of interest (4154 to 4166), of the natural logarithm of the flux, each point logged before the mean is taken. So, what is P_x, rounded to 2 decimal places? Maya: 2.14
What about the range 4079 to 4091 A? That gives 2.17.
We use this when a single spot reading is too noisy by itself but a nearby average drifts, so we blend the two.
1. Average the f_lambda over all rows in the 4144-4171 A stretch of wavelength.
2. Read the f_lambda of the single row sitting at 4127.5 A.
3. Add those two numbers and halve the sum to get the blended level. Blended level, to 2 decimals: 8.46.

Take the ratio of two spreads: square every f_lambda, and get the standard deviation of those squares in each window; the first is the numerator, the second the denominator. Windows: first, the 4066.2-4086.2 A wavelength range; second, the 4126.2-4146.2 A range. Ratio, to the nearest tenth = 1.4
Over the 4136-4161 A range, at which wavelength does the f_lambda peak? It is 4137.5 A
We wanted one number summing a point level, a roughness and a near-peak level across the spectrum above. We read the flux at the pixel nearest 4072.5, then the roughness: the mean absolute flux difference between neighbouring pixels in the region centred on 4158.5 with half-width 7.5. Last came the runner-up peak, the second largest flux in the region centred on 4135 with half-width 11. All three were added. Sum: 16.0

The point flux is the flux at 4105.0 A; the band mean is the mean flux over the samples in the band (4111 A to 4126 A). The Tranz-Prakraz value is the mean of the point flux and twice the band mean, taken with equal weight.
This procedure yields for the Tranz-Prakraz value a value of 12.6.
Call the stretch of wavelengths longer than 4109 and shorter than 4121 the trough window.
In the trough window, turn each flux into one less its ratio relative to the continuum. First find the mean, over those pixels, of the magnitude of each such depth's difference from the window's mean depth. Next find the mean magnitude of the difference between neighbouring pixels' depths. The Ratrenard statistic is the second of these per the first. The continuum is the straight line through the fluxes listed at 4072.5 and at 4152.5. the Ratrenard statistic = 1.48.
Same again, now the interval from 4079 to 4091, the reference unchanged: 0.82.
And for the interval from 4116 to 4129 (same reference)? 0.90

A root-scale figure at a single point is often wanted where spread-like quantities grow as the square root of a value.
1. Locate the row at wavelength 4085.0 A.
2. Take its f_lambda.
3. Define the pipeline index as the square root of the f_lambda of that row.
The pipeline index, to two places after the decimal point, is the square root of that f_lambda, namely 2.97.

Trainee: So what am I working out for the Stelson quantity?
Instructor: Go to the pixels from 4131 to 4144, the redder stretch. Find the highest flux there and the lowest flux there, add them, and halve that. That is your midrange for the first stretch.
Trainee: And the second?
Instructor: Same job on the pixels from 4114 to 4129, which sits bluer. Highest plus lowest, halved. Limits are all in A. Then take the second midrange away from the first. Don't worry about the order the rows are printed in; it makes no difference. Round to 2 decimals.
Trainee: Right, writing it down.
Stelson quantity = -0.41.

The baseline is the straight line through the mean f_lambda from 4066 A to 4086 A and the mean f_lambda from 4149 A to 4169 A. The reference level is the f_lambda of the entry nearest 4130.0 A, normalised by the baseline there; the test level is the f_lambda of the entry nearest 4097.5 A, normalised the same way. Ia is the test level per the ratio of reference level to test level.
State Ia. 0.97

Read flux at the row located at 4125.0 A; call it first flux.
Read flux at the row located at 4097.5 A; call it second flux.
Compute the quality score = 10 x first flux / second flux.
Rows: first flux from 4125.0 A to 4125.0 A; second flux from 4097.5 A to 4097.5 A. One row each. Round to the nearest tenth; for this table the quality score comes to 10.8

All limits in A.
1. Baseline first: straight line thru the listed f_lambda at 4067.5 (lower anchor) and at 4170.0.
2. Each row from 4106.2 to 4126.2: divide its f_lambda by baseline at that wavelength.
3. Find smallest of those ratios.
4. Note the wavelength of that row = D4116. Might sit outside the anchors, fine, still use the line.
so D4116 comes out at 4107.5 A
